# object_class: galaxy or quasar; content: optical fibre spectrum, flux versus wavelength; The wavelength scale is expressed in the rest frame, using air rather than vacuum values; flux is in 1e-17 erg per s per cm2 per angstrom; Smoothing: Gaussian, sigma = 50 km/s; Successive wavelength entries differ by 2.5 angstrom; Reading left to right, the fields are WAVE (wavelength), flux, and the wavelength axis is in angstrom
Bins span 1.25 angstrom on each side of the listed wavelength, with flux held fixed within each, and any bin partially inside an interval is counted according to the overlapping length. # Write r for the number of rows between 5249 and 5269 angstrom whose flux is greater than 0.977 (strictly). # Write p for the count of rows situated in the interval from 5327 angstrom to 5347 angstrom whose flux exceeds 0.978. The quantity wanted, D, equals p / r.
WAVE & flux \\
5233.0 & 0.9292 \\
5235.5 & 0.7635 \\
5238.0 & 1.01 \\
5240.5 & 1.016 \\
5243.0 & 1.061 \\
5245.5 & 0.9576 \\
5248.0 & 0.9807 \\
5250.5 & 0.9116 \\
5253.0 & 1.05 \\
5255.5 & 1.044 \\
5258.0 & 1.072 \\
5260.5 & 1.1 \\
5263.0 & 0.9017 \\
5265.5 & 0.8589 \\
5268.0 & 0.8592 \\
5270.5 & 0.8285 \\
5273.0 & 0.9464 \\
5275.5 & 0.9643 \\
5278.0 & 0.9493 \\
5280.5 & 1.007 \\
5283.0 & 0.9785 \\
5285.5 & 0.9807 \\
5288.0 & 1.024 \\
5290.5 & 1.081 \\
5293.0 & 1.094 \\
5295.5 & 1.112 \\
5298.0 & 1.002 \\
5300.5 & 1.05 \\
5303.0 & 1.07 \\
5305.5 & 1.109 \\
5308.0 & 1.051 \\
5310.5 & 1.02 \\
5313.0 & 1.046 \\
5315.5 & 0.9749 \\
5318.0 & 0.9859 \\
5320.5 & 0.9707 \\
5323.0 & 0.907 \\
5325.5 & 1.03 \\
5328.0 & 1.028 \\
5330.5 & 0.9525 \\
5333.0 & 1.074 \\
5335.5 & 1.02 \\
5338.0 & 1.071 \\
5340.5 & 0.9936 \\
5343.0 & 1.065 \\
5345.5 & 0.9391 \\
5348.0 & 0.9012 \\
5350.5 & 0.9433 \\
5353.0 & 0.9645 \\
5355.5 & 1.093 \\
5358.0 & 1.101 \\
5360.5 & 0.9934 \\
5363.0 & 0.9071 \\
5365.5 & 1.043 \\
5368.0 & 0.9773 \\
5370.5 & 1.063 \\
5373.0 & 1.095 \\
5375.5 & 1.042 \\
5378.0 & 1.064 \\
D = 1.50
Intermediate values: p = 6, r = 4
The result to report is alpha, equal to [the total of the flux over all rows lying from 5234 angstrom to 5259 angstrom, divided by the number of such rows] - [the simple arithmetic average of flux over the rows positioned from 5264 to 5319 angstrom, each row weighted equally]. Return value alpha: -0.013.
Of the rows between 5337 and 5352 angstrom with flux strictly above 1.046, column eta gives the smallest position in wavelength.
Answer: 5338.0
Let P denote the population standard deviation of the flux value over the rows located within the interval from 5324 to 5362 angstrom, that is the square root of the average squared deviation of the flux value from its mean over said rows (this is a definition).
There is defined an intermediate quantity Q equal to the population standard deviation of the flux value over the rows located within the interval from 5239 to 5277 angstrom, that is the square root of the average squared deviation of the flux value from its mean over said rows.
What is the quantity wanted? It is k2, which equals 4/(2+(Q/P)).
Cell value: 1.18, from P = 0.060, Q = 0.083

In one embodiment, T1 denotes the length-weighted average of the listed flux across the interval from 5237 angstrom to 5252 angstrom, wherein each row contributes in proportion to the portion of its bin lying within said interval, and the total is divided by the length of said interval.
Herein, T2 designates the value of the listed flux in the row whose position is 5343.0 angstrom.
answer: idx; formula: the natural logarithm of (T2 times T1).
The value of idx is 0.05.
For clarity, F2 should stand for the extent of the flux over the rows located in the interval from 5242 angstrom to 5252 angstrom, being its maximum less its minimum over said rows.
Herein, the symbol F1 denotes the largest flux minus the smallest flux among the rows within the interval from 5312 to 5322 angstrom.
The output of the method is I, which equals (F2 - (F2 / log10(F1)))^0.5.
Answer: 0.531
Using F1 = 0.08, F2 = 0.15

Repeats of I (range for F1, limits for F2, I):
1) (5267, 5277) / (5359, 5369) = 0.541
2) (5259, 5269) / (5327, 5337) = 0.564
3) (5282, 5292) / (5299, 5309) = 0.344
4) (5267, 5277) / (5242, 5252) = 0.567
